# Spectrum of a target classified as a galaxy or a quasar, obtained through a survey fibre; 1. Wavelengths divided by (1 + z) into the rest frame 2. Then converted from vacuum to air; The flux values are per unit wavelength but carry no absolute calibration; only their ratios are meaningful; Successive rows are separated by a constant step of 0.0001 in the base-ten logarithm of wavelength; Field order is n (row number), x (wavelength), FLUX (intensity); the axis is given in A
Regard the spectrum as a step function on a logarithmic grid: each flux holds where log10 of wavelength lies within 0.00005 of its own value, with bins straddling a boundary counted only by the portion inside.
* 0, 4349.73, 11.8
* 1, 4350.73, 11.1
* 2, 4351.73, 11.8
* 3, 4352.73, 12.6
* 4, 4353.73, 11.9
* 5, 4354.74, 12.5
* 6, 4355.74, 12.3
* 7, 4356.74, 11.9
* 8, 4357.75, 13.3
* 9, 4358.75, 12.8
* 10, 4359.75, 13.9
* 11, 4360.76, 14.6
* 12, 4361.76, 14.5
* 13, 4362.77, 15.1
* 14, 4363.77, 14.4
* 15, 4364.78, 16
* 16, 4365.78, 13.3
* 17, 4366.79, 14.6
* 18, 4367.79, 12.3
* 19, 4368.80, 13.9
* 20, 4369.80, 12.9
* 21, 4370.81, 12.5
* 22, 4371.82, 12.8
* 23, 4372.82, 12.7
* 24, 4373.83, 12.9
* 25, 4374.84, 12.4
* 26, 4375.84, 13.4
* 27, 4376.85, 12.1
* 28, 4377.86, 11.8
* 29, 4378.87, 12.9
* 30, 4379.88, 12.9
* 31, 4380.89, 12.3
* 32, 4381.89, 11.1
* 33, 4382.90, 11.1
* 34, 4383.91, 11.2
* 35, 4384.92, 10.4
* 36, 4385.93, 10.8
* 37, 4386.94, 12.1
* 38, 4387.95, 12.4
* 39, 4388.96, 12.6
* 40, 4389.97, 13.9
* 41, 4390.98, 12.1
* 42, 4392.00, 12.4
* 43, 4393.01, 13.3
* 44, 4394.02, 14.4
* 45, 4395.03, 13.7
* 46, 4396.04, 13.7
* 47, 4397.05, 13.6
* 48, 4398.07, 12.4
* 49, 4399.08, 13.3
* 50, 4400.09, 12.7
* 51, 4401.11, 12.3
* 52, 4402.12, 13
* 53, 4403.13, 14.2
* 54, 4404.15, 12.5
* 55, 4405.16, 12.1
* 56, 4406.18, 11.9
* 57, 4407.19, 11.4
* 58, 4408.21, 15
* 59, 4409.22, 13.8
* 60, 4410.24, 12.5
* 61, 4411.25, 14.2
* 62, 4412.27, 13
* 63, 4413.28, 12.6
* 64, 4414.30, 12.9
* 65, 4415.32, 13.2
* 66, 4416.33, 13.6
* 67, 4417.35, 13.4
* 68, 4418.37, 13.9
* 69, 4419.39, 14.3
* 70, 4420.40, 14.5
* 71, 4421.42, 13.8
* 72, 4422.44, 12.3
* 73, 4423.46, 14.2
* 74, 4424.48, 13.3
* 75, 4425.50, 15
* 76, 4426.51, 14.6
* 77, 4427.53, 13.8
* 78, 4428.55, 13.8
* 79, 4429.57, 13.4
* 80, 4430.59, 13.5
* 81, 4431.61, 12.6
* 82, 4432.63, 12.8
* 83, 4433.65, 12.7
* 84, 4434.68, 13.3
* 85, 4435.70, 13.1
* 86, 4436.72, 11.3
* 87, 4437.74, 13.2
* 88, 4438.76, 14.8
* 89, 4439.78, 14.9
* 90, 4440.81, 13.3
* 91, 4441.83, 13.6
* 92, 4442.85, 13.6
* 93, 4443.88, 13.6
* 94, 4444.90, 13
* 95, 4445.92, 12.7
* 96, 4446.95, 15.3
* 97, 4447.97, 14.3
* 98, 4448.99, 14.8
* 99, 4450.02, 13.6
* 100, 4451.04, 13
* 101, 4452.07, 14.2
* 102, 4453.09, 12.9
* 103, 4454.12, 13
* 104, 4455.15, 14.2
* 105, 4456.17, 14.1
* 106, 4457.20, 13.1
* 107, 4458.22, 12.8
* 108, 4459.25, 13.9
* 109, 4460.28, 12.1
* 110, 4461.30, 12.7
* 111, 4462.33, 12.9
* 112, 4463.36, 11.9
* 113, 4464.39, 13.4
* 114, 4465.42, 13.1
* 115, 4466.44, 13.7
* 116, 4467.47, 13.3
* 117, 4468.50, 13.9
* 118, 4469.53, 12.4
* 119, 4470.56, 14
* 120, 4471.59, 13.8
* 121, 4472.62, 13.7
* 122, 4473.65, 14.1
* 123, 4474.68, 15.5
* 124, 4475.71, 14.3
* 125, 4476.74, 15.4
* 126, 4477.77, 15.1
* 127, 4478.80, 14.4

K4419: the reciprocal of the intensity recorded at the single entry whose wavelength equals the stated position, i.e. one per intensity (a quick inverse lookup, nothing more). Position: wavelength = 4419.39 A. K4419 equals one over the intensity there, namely 0.0699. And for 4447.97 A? 0.0699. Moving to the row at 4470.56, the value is 0.0714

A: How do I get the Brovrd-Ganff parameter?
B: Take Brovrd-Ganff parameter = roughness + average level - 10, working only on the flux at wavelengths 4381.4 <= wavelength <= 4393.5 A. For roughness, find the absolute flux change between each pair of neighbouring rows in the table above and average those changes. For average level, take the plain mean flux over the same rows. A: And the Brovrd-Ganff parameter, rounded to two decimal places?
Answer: 2.62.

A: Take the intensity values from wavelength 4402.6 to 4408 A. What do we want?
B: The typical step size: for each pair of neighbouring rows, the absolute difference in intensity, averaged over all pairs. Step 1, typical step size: 0.70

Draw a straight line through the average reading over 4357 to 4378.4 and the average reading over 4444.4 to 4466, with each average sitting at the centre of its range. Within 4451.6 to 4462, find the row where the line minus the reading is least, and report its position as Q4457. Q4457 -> 4455.15 A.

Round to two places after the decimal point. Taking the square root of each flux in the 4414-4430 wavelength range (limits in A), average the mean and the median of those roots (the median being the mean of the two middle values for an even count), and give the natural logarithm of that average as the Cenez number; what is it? 1.31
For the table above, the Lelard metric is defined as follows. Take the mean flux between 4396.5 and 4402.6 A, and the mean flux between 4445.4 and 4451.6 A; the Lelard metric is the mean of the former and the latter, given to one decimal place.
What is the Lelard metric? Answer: 13.4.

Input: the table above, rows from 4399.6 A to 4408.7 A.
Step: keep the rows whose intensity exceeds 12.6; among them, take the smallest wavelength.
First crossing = 4400.09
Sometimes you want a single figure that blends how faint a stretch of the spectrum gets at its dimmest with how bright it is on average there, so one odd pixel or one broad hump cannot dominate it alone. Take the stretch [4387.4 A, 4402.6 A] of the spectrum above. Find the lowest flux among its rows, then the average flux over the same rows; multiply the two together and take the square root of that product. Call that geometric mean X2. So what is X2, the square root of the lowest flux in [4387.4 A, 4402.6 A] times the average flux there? 12.6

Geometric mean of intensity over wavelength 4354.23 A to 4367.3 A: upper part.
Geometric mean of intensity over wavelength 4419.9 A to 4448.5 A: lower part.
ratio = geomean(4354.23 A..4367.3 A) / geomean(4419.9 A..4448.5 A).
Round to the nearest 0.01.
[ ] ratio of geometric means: 1.01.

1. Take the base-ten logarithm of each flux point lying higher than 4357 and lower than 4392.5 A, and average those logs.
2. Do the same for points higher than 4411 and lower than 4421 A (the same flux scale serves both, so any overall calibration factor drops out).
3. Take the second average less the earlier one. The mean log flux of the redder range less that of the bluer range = 0.024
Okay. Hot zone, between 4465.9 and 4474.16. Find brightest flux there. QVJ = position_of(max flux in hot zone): 4473.65 A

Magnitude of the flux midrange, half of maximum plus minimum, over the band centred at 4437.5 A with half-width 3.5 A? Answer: -2.79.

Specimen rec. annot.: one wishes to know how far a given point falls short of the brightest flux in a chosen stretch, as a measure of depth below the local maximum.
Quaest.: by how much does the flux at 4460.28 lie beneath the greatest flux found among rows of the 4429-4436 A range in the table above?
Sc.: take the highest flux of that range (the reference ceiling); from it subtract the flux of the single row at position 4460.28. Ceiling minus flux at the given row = 1.4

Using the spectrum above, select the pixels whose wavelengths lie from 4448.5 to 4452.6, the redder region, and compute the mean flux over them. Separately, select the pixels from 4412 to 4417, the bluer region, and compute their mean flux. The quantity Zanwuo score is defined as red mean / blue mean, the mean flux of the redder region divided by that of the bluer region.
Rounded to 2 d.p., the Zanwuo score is 1.06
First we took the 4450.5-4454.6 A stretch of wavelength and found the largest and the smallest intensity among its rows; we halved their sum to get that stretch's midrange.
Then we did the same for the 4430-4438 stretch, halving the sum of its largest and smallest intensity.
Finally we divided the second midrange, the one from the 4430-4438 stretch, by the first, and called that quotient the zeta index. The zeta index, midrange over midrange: 0.92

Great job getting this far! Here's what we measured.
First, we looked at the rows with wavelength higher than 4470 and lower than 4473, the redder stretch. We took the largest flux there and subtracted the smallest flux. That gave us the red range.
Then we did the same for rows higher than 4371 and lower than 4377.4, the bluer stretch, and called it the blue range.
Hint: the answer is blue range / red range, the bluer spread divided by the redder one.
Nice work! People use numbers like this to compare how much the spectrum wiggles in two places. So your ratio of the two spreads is 4.33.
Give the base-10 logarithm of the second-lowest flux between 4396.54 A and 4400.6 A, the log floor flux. 1.10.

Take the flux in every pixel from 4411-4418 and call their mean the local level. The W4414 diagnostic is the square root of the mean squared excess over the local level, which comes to 0.49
